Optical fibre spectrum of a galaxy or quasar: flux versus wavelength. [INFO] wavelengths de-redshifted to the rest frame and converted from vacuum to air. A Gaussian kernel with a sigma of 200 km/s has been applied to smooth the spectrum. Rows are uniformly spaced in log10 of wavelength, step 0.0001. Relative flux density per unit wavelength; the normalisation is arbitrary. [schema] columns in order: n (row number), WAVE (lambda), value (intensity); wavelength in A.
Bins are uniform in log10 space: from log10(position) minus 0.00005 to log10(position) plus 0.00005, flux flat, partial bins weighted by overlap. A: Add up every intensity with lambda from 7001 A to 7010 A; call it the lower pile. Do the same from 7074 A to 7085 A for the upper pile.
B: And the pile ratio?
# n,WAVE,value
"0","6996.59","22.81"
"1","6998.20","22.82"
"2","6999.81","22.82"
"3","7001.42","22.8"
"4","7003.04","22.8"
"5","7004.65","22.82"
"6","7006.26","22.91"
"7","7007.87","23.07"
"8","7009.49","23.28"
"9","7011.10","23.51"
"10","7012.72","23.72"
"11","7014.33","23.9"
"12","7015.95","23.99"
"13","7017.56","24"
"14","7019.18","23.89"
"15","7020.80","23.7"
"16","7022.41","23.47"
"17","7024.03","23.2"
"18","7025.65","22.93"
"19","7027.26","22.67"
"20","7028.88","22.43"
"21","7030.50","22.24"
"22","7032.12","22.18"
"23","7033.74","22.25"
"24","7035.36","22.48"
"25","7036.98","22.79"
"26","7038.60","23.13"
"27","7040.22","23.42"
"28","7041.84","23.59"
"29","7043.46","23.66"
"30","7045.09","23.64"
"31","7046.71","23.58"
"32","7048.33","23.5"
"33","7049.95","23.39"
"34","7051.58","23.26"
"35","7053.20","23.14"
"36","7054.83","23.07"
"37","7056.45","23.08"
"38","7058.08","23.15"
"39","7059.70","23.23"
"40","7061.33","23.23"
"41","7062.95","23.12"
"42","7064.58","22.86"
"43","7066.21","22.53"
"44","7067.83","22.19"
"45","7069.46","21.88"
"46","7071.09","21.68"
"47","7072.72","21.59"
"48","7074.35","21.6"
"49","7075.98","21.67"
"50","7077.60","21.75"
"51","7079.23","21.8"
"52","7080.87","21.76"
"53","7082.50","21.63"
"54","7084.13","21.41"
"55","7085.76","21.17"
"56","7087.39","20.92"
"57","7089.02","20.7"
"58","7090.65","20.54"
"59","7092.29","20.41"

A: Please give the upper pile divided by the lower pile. 1.10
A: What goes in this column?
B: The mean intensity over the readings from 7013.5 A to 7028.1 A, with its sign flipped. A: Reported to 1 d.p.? -23.5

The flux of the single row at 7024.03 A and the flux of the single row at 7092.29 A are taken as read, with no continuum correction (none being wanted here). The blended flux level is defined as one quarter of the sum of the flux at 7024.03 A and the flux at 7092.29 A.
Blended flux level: 10.9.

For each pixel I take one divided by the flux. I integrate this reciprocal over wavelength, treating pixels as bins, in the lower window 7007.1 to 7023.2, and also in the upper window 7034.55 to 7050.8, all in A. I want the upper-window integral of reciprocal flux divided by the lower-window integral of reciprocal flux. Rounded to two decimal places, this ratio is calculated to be 1.02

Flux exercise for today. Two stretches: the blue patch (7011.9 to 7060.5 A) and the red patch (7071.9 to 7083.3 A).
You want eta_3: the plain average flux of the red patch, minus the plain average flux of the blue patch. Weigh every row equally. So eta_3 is -1.5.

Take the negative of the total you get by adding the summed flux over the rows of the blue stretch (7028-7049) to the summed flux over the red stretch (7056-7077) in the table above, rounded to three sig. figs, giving -591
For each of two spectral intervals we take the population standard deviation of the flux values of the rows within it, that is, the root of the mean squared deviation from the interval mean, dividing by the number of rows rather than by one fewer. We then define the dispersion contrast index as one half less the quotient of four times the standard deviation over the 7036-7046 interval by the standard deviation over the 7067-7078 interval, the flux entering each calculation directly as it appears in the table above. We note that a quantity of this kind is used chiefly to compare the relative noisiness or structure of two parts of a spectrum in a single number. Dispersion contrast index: -6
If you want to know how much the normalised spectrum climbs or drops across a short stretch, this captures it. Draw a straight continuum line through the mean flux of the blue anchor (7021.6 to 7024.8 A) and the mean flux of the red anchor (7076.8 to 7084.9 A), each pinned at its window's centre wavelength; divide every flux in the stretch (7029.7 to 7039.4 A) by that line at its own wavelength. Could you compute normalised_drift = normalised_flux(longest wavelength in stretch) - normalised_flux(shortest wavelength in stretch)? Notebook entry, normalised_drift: 0.049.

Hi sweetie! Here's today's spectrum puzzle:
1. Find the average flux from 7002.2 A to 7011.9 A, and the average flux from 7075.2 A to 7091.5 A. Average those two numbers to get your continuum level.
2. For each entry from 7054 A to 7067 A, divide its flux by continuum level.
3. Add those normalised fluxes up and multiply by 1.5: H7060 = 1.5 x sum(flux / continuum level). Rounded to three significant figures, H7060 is 12.5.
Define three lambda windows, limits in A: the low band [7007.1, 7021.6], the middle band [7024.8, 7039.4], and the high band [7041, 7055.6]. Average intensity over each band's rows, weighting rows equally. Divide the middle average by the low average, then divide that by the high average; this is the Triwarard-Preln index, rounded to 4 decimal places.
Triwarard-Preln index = 0.0407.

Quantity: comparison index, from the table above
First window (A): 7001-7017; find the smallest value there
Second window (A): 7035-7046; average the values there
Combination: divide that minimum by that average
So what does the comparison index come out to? 0.98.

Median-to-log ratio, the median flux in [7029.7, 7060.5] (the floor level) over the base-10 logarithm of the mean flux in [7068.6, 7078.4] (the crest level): 17.3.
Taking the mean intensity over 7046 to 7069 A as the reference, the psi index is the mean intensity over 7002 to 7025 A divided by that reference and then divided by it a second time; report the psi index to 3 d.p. 0.044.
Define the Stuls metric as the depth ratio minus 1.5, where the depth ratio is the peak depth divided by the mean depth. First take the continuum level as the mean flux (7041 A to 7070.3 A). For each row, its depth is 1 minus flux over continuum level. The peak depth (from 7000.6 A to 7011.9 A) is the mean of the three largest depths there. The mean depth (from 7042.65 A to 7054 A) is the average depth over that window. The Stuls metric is -2.4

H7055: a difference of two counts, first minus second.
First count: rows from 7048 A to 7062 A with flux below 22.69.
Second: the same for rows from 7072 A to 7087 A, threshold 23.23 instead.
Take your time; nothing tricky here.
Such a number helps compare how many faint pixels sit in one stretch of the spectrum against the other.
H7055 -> -9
